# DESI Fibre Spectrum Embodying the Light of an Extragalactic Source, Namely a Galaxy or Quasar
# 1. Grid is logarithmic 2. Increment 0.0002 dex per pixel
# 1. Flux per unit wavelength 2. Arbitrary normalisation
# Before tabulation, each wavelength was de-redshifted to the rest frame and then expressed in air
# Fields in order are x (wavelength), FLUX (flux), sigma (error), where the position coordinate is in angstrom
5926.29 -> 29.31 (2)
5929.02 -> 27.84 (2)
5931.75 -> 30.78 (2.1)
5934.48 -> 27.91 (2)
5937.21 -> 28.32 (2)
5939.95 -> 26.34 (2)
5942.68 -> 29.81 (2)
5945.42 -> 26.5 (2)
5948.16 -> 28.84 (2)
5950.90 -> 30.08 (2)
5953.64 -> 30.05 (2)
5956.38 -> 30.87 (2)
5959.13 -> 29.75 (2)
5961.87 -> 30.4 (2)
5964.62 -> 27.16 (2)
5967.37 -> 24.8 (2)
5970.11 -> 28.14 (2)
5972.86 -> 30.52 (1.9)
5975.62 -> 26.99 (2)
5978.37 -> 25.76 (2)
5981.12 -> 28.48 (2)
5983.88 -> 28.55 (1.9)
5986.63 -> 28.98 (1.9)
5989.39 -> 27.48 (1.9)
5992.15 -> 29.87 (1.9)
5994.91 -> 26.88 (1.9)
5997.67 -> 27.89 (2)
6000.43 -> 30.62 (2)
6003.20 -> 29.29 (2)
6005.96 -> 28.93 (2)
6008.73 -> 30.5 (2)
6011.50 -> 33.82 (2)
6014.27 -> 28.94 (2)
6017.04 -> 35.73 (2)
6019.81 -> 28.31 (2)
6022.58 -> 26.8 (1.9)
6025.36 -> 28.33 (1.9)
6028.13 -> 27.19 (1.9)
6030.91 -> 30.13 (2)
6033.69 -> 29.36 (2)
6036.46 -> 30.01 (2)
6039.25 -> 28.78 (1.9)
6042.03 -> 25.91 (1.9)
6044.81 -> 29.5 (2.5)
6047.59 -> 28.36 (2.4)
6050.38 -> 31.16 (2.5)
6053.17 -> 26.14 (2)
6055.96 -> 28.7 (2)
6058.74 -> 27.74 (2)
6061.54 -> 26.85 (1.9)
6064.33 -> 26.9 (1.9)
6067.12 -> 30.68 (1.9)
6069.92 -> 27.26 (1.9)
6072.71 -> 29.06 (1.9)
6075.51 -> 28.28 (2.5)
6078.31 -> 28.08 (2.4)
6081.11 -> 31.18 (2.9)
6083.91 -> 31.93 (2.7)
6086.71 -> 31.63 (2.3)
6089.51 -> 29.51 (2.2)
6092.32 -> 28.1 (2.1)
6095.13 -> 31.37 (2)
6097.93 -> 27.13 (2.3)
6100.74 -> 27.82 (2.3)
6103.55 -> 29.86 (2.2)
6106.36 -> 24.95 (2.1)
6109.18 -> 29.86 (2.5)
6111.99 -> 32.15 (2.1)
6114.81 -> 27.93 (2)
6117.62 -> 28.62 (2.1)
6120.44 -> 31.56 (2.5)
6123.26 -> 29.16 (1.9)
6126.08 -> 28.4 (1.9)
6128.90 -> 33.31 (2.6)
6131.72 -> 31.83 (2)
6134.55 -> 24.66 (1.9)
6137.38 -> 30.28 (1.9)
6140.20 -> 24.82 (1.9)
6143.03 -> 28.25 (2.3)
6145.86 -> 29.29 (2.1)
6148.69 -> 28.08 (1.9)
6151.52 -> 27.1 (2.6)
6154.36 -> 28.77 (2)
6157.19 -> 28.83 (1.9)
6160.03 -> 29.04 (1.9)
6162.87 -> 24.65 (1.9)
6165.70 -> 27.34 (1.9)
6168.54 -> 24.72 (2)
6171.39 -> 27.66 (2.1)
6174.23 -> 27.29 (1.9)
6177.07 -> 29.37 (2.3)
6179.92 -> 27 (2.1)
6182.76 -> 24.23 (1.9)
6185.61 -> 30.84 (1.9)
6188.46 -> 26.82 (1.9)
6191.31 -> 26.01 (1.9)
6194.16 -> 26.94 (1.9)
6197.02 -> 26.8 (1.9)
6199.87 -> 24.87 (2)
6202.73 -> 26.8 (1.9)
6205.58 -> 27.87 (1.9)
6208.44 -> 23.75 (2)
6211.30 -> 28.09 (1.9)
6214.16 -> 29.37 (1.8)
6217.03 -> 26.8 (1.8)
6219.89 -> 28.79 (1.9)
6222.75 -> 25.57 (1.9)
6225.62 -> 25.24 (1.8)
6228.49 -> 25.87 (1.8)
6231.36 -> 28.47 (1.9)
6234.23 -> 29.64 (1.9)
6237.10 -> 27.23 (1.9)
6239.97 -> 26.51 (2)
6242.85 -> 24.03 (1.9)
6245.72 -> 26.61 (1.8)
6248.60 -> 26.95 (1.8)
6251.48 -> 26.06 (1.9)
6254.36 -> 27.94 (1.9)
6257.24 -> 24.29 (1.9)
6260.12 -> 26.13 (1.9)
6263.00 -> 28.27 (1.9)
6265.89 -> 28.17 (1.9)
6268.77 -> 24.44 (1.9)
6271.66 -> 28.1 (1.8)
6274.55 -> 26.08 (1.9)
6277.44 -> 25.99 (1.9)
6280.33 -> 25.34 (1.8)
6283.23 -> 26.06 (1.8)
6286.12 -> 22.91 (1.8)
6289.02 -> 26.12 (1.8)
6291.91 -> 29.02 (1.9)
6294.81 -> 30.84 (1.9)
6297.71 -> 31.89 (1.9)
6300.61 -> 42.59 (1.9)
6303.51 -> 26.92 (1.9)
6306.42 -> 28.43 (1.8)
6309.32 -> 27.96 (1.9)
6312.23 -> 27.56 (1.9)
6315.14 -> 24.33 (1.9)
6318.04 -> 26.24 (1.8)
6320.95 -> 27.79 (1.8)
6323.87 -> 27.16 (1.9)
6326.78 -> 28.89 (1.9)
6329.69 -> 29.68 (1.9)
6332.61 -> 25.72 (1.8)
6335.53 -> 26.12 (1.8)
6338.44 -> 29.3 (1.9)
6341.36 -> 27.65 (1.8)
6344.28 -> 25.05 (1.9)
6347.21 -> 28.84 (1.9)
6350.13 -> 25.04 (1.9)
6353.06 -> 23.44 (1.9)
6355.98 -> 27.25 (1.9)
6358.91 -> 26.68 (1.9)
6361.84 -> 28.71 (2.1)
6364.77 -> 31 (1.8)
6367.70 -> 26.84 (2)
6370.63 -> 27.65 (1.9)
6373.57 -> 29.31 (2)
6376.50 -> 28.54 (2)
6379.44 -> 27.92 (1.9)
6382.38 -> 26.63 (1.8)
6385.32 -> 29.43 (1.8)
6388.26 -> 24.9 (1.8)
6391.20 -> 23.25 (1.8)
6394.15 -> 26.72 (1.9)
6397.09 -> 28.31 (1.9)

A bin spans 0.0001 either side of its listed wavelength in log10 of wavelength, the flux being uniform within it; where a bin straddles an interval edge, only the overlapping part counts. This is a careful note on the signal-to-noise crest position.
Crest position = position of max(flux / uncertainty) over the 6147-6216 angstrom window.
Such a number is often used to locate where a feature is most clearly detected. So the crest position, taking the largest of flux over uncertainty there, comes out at 6214.16 angstrom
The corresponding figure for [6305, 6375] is 6364.77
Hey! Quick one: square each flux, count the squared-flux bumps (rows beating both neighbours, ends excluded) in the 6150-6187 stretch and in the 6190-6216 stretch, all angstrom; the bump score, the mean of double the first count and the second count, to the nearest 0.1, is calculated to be 5.0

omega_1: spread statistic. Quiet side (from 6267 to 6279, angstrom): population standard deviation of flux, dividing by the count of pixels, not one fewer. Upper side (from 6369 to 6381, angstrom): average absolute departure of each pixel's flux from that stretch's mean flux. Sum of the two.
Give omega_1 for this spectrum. 1.9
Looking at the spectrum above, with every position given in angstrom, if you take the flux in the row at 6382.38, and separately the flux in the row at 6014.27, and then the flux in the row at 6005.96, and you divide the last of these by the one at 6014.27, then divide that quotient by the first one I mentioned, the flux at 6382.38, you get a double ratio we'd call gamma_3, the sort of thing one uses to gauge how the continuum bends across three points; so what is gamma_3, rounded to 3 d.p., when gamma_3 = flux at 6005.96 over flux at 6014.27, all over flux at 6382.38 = 0.038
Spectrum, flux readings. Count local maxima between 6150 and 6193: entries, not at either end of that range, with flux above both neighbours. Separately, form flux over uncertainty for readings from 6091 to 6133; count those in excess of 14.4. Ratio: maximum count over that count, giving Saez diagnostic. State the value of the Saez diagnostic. 1.00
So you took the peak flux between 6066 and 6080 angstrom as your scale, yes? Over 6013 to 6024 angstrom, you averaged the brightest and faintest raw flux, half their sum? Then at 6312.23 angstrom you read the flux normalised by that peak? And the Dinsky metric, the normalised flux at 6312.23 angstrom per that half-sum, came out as 0.0287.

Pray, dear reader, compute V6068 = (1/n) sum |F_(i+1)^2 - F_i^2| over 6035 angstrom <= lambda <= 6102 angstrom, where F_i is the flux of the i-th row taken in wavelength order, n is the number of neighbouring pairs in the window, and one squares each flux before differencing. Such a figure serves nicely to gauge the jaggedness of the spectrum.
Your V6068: 118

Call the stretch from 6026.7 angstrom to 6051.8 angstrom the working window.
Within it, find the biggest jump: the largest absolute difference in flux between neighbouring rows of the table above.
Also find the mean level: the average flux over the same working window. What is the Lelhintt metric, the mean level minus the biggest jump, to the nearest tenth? 25.3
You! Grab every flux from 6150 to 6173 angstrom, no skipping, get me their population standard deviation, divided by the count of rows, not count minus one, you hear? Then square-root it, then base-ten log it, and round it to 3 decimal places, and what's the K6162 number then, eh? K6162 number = 0.107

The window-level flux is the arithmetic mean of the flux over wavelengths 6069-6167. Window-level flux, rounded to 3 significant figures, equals 28.9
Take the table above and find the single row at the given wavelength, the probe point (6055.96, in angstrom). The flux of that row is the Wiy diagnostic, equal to 28.7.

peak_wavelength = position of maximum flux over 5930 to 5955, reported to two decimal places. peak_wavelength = 5931.75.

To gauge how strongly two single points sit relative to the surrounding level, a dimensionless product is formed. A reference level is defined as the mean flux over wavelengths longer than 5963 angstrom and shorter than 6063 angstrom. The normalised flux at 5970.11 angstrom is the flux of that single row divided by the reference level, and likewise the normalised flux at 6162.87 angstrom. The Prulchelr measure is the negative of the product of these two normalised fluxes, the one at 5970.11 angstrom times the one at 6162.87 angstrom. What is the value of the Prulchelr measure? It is -0.84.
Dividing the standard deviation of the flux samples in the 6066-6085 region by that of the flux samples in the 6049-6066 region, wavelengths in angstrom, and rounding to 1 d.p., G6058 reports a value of 1.0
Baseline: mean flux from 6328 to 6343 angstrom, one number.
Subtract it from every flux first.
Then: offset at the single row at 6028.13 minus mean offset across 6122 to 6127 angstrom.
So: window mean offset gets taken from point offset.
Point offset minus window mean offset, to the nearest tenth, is -1.6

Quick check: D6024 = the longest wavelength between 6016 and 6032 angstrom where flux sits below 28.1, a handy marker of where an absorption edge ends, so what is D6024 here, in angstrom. 6028.13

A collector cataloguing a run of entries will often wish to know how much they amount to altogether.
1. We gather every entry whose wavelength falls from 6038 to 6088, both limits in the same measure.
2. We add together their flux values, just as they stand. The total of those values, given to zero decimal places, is 518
